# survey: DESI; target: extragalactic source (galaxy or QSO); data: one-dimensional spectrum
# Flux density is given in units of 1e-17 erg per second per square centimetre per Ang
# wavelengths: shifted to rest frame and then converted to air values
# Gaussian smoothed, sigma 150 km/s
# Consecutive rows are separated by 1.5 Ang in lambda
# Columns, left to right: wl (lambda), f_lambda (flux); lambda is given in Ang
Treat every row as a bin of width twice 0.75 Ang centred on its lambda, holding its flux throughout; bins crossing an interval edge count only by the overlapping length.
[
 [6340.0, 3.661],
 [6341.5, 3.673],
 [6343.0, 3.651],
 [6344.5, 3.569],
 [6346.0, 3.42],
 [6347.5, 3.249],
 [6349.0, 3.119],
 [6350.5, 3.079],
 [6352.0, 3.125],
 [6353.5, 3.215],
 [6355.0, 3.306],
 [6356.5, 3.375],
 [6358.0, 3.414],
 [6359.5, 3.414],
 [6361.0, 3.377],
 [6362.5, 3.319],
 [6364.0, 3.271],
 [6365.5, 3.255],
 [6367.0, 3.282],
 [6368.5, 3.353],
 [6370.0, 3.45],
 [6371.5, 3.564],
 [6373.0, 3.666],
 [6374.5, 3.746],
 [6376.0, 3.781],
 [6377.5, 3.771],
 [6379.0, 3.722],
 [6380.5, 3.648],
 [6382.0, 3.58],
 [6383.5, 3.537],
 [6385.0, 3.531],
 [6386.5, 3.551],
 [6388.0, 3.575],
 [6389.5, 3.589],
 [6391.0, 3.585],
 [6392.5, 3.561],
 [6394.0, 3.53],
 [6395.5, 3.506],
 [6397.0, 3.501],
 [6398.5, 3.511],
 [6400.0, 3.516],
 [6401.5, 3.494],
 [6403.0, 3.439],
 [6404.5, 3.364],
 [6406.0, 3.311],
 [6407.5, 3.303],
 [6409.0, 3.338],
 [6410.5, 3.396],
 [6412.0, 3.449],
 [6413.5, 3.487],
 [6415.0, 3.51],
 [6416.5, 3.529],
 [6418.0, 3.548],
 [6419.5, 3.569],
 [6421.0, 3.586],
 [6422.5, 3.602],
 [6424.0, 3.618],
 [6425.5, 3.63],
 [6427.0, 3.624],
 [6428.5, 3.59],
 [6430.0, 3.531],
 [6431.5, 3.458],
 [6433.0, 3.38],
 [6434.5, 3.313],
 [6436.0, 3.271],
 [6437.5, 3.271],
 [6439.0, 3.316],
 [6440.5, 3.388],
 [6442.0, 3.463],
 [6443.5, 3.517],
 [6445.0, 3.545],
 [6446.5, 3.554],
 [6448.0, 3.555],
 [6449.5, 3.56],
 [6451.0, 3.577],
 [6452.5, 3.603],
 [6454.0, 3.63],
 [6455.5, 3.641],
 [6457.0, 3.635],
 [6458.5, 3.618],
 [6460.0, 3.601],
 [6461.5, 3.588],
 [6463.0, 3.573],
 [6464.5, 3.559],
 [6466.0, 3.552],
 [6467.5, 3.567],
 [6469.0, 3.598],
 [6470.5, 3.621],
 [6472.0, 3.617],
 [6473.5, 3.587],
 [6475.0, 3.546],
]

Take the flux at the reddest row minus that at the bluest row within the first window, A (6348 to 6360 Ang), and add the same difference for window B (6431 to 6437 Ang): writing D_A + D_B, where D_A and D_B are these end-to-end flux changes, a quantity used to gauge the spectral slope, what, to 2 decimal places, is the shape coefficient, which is 0.11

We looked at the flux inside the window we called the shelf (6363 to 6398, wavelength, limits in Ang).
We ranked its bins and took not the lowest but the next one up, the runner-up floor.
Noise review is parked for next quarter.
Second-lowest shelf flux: 3.271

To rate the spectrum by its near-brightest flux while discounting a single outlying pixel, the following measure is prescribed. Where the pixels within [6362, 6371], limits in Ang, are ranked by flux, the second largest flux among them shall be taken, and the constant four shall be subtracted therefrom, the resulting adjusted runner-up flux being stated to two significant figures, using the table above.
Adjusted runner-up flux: -0.65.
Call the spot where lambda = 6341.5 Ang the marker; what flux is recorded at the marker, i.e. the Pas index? 3.673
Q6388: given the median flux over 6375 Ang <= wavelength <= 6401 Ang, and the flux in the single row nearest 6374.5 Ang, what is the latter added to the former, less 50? -42.7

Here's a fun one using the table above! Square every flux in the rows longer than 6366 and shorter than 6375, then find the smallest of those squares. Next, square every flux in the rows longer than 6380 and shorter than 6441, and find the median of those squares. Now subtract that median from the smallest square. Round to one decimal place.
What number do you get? -1.6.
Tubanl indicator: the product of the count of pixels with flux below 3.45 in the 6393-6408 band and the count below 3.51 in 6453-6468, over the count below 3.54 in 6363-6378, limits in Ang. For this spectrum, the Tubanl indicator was 0.0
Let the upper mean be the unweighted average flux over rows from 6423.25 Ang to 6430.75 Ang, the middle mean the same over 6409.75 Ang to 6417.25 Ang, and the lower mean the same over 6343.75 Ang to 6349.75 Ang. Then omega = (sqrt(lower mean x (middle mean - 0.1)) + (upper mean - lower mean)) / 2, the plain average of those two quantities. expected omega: 1.81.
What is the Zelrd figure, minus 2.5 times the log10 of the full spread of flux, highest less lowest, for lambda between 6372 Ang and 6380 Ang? 2.3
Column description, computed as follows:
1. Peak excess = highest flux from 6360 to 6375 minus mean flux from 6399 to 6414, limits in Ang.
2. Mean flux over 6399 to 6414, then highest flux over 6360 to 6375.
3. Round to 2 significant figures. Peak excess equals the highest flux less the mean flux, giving 0.34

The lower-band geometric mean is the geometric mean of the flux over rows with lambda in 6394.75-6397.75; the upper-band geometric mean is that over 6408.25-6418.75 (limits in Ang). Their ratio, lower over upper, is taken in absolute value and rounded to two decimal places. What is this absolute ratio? 1.01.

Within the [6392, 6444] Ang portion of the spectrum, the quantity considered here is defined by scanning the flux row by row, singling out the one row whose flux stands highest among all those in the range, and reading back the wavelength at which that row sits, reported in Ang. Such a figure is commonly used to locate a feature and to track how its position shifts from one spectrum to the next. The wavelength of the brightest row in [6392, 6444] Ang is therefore 6425.5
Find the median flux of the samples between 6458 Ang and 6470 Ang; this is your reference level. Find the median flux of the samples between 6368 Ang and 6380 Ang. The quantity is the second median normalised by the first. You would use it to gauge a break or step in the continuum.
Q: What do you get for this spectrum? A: 1.03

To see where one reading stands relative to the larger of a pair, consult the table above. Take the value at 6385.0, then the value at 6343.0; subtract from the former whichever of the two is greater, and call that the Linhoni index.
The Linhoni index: -0.12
